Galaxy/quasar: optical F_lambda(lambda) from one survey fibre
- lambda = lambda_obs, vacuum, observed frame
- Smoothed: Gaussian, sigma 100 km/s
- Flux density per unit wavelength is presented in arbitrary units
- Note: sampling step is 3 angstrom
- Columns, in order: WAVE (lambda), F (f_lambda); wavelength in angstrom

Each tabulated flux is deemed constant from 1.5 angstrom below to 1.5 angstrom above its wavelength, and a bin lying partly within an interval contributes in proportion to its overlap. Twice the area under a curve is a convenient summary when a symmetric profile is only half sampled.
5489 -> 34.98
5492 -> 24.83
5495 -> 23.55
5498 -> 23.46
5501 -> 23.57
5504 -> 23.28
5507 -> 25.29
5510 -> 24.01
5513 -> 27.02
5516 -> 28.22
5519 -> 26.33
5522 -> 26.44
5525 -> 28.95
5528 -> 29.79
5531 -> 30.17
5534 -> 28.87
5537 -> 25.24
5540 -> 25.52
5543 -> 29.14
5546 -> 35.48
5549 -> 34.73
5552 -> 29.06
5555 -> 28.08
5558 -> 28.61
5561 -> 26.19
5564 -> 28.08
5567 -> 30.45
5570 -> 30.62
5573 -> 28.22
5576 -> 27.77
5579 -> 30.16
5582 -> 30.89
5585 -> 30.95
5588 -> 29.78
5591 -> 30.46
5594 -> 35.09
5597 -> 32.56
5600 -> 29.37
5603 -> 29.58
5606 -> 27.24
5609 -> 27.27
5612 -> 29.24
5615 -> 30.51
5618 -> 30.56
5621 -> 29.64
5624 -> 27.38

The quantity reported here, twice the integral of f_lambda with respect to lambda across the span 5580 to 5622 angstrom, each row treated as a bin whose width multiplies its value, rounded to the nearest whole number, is 2539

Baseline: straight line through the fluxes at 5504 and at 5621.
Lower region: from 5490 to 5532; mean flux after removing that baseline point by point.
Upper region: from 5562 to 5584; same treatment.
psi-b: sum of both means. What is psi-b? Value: 4.8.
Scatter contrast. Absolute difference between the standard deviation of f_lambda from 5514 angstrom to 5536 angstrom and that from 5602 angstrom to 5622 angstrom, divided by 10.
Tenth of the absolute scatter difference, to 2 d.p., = 0.01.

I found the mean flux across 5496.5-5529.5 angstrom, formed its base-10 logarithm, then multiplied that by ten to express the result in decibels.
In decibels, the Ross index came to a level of 14.2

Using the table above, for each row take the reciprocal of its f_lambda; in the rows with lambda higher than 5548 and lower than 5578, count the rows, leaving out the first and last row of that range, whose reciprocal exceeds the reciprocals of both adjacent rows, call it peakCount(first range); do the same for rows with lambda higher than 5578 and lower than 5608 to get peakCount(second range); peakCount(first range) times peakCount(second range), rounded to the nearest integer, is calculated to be 4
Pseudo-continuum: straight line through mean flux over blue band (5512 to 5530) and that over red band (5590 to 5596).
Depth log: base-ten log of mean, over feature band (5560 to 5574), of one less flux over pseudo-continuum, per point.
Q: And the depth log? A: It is -1.13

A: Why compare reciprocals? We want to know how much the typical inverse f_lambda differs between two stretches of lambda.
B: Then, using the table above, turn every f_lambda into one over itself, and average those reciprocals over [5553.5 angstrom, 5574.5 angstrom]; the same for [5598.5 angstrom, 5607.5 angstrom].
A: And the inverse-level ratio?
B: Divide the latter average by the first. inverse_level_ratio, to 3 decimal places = 0.995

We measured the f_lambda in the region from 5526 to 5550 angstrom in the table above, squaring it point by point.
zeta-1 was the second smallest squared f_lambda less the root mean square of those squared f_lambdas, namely -278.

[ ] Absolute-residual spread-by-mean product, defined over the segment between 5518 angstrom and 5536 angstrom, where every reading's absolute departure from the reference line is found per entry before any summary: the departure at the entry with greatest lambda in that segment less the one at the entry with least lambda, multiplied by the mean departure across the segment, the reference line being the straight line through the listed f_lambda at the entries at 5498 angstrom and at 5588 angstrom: 4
